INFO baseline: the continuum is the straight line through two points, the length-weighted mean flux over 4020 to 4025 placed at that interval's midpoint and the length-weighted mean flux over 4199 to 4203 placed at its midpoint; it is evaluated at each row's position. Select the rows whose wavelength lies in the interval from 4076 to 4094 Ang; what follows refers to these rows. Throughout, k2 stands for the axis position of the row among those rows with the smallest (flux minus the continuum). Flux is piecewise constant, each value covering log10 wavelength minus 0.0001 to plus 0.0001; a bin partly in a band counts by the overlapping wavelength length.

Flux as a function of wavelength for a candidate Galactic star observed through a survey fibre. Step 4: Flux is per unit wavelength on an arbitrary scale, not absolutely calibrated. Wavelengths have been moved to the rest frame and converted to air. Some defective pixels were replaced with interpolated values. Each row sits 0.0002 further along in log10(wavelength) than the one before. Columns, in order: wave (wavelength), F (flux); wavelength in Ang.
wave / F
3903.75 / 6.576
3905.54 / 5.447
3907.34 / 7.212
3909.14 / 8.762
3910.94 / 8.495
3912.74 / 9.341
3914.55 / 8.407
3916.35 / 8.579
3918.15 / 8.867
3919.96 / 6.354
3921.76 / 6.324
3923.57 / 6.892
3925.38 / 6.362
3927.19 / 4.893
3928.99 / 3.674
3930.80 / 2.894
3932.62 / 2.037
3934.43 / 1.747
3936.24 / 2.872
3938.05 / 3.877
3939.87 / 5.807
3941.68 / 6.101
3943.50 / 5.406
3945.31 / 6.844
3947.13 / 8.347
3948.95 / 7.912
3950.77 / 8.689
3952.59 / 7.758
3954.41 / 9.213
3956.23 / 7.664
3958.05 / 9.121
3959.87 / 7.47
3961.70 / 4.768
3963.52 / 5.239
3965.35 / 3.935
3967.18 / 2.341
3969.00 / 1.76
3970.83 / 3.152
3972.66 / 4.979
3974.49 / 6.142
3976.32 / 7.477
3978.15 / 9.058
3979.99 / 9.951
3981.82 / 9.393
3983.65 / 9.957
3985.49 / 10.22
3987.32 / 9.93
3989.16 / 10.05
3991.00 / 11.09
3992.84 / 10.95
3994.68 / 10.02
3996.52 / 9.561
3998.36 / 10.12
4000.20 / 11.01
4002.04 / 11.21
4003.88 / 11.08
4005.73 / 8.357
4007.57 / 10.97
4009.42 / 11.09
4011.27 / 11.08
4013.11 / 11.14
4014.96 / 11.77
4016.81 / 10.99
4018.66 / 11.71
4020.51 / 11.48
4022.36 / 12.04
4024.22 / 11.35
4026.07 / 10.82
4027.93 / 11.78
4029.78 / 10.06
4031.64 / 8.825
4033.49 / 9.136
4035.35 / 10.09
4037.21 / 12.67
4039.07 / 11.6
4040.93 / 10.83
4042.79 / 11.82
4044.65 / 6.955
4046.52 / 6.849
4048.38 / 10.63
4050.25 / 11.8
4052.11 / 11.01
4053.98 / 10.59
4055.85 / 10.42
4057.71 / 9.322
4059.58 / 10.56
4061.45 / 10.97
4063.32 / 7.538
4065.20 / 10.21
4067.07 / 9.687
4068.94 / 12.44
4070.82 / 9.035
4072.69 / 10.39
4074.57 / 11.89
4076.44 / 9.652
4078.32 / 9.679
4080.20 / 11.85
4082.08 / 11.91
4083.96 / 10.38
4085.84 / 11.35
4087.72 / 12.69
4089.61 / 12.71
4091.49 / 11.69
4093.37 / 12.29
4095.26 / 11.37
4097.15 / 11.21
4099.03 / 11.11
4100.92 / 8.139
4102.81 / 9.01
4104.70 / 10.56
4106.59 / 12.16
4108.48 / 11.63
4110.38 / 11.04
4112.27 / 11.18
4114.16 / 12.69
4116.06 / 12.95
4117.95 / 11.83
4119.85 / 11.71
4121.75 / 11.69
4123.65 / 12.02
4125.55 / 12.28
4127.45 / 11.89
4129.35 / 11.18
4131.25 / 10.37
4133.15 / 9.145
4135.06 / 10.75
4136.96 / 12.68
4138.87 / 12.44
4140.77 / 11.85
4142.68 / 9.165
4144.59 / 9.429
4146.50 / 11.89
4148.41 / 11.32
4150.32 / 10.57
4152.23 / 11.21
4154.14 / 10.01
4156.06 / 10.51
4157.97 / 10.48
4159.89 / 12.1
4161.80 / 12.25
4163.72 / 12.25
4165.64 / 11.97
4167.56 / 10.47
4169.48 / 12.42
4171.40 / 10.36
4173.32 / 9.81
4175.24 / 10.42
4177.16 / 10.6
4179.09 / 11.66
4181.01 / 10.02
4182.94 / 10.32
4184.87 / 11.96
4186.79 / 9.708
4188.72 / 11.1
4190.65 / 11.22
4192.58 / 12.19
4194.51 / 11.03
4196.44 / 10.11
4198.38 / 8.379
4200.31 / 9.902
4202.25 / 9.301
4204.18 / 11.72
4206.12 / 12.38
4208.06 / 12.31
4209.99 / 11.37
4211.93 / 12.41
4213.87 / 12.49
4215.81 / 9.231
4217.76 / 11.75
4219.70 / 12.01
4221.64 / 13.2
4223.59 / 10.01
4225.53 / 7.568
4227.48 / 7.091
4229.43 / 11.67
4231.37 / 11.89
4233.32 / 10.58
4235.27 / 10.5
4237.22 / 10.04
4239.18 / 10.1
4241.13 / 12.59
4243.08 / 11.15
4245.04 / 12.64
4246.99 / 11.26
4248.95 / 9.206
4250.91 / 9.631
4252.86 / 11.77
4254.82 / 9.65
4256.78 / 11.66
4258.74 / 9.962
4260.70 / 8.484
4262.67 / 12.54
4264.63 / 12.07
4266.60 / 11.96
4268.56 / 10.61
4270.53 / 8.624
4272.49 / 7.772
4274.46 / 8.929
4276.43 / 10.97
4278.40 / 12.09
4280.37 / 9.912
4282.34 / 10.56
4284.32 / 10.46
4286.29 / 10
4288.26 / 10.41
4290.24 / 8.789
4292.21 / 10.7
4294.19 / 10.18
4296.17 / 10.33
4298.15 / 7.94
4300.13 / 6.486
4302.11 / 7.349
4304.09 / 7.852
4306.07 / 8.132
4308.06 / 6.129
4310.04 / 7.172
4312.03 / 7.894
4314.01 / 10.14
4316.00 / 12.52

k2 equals 4076.44 Ang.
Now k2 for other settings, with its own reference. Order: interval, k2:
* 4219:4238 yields 4227.48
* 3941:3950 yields 3943.50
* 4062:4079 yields 4063.32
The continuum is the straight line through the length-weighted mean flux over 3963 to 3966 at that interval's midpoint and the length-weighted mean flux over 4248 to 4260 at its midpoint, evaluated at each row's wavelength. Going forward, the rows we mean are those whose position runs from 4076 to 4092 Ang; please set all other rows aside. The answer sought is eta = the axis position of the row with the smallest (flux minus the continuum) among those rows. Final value 4078.32 Ang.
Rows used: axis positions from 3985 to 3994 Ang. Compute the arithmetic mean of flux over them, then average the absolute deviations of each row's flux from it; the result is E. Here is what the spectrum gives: 0.5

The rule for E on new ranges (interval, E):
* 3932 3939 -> 0.7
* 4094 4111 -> 1.0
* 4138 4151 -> 1.1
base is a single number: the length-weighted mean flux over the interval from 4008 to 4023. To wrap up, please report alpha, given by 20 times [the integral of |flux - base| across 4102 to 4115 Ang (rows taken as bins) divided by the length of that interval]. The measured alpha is 17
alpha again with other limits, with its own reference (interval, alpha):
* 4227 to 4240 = 25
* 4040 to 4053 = 33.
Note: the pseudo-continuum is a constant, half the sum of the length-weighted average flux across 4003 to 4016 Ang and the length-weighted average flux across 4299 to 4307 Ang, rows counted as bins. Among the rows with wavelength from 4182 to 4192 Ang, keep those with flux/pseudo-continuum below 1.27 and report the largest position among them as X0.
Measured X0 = 4190.65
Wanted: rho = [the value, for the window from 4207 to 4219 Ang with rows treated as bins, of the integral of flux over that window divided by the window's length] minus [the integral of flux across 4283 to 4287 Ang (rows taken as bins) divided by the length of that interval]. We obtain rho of 1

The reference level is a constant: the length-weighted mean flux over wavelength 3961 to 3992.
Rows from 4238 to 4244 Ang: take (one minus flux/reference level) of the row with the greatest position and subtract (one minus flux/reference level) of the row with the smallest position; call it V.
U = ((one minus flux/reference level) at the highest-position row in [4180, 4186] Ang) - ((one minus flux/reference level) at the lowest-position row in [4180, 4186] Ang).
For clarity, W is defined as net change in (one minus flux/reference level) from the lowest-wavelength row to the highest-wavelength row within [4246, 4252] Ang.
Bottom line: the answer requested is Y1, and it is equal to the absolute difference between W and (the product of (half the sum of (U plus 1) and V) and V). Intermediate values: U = -0.27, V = -0.15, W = 0.23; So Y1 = 0.3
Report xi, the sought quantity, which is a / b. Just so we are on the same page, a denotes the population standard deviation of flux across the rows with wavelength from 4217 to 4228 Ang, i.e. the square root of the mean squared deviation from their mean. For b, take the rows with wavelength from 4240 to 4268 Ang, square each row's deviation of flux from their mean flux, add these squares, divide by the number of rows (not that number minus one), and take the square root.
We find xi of 1.7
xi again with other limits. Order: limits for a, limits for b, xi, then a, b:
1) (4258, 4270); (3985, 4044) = 1.5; 1.4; 1.0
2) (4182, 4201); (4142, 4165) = 1.1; 1.1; 1.0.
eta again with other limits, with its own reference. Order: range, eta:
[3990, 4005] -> 3996.52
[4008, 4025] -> 4016.81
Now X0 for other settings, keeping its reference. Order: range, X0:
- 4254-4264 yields 4260.70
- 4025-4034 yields 4033.49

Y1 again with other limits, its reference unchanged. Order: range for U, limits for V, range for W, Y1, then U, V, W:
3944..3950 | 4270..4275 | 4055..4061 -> 0.0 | -0.15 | -0.04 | -0.02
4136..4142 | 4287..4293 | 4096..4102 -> 0.5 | 0.12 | -0.04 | 0.44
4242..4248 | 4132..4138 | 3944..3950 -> 0.0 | -0.02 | -0.50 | -0.15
